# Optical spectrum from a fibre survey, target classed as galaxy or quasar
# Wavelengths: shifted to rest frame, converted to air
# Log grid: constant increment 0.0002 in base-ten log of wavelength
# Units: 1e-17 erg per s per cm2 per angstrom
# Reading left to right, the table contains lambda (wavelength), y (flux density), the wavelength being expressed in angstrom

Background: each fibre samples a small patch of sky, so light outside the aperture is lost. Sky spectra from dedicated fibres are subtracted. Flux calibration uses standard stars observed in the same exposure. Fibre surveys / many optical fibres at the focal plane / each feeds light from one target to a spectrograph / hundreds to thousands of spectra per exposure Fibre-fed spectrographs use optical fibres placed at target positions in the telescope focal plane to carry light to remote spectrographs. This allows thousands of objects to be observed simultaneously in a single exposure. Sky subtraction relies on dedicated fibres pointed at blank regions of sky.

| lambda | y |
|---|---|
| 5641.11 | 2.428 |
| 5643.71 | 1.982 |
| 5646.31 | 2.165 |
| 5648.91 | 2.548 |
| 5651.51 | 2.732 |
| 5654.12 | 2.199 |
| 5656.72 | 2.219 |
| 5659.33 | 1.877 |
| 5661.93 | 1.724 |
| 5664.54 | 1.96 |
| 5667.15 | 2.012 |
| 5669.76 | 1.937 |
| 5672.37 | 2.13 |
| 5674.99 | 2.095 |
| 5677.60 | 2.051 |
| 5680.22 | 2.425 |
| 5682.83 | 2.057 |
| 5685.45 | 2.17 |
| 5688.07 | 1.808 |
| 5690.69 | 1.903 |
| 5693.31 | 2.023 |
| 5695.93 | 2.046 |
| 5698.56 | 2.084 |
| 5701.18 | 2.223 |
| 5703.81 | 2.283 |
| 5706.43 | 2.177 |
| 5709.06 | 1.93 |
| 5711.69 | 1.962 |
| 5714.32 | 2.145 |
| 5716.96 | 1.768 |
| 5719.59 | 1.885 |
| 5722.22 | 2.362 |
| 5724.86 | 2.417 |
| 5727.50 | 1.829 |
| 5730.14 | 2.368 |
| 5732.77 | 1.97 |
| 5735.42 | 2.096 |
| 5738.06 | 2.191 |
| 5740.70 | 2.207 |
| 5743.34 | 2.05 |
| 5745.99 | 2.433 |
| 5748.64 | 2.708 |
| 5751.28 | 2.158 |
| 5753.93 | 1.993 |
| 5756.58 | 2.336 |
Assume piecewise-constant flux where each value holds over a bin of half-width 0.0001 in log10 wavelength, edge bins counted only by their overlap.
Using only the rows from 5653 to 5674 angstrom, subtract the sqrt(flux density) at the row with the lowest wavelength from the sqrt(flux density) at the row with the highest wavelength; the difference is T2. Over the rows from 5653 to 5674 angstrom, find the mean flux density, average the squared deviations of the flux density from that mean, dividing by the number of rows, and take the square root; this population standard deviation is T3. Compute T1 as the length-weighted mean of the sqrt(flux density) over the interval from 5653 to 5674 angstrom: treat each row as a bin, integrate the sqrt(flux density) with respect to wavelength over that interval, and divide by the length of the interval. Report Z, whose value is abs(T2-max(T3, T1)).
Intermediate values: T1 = 1.42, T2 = -0.02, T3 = 0.16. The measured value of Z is 1.44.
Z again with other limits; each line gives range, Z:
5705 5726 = 1.36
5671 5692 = 1.52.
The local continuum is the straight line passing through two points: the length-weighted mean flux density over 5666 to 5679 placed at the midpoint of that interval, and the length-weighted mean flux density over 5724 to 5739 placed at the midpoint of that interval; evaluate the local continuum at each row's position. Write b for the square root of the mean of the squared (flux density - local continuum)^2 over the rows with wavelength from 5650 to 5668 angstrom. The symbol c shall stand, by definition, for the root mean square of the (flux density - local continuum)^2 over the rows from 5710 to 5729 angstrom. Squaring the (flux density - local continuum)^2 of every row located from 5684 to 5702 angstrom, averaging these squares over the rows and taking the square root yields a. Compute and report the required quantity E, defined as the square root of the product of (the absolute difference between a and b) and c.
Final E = 0.11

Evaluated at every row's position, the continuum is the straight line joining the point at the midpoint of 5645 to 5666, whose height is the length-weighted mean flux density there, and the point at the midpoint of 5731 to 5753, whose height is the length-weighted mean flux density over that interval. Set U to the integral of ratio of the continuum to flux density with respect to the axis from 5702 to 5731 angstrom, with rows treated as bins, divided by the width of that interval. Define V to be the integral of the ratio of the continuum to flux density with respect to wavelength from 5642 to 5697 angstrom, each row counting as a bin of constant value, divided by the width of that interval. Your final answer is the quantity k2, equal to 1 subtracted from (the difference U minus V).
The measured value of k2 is -0.99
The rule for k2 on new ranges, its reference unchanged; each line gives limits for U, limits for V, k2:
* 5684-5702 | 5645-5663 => -0.92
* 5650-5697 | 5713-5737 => -1.01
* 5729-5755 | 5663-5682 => -1.04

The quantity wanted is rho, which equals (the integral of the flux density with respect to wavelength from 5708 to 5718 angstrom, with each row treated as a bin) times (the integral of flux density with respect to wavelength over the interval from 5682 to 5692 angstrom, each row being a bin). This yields 387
